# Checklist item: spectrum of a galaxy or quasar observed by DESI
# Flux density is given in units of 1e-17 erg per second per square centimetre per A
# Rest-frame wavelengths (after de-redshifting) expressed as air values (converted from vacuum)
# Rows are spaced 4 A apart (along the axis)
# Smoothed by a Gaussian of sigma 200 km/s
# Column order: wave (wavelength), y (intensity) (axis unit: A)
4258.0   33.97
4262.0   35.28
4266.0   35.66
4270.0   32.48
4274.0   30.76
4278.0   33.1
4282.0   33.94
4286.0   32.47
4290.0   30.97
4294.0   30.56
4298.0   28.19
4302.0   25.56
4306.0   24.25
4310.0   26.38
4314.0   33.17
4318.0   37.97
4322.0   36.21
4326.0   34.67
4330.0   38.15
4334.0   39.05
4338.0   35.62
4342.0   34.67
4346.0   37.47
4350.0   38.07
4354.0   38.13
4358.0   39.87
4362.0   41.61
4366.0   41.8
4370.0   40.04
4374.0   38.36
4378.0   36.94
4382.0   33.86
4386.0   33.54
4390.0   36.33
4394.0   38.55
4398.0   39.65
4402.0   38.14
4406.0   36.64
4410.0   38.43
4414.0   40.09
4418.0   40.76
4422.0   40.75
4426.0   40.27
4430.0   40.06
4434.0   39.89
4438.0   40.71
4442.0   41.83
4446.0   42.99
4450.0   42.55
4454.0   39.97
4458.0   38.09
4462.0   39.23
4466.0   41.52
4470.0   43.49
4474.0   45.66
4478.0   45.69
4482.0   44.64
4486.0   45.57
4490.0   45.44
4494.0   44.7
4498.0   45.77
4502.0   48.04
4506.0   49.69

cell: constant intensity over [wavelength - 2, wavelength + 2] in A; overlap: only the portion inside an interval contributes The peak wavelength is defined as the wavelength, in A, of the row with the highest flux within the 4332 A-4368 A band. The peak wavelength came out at 4366.0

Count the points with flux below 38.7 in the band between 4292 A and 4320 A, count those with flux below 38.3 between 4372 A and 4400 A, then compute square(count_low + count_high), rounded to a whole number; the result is 121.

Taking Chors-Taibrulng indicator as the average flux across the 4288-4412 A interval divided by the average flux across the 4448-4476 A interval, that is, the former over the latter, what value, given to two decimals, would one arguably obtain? 0.86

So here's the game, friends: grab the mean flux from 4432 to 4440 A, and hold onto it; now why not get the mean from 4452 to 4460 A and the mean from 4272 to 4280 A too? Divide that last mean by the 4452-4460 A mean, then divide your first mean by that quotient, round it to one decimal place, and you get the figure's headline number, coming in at 49.3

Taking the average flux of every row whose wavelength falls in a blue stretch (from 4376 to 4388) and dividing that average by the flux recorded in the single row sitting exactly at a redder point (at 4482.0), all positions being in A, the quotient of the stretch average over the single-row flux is 0.78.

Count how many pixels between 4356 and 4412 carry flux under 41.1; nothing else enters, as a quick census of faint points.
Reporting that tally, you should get 12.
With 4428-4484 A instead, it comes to 6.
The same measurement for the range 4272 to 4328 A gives 14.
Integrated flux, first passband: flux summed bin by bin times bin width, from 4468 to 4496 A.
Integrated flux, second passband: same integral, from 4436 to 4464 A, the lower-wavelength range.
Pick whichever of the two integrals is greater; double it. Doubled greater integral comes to 2522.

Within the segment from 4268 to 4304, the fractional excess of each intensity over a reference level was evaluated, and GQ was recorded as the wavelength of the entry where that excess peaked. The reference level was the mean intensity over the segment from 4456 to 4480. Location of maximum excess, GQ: 4282.0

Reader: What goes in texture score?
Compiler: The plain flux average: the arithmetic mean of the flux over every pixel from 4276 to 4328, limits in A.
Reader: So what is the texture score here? 31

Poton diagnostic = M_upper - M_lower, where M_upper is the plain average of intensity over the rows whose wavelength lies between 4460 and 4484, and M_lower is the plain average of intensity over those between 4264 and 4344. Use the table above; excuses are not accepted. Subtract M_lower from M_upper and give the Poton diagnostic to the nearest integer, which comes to 11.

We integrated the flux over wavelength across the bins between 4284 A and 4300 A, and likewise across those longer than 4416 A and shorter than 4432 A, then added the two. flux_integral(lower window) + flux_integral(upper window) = 1136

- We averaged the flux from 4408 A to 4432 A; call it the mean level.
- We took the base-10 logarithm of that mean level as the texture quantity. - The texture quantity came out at 1.60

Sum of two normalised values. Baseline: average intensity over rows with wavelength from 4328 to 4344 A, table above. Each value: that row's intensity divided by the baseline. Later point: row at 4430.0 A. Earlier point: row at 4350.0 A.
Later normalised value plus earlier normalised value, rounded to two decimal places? 2.12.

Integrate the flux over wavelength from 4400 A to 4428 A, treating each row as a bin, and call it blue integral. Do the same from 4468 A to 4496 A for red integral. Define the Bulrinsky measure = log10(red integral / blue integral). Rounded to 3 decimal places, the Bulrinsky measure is 0.059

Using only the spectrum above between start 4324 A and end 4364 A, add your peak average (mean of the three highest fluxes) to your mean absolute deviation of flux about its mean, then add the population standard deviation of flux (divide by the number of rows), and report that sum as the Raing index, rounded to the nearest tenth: 44.0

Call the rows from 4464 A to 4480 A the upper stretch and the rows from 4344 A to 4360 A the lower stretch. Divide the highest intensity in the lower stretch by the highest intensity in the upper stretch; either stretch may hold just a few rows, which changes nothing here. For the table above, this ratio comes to 0.87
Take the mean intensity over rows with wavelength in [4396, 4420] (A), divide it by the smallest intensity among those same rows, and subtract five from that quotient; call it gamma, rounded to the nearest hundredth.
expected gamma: -3.94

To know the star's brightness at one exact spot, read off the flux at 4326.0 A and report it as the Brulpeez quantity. 34.67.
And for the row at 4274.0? 30.76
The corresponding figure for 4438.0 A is 40.71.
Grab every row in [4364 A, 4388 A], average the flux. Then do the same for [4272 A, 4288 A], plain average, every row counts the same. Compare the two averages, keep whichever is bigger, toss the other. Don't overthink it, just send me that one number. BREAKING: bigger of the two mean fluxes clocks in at 37.4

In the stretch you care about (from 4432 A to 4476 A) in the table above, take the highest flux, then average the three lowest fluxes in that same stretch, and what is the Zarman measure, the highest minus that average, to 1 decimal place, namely 6.6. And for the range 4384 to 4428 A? 5.3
